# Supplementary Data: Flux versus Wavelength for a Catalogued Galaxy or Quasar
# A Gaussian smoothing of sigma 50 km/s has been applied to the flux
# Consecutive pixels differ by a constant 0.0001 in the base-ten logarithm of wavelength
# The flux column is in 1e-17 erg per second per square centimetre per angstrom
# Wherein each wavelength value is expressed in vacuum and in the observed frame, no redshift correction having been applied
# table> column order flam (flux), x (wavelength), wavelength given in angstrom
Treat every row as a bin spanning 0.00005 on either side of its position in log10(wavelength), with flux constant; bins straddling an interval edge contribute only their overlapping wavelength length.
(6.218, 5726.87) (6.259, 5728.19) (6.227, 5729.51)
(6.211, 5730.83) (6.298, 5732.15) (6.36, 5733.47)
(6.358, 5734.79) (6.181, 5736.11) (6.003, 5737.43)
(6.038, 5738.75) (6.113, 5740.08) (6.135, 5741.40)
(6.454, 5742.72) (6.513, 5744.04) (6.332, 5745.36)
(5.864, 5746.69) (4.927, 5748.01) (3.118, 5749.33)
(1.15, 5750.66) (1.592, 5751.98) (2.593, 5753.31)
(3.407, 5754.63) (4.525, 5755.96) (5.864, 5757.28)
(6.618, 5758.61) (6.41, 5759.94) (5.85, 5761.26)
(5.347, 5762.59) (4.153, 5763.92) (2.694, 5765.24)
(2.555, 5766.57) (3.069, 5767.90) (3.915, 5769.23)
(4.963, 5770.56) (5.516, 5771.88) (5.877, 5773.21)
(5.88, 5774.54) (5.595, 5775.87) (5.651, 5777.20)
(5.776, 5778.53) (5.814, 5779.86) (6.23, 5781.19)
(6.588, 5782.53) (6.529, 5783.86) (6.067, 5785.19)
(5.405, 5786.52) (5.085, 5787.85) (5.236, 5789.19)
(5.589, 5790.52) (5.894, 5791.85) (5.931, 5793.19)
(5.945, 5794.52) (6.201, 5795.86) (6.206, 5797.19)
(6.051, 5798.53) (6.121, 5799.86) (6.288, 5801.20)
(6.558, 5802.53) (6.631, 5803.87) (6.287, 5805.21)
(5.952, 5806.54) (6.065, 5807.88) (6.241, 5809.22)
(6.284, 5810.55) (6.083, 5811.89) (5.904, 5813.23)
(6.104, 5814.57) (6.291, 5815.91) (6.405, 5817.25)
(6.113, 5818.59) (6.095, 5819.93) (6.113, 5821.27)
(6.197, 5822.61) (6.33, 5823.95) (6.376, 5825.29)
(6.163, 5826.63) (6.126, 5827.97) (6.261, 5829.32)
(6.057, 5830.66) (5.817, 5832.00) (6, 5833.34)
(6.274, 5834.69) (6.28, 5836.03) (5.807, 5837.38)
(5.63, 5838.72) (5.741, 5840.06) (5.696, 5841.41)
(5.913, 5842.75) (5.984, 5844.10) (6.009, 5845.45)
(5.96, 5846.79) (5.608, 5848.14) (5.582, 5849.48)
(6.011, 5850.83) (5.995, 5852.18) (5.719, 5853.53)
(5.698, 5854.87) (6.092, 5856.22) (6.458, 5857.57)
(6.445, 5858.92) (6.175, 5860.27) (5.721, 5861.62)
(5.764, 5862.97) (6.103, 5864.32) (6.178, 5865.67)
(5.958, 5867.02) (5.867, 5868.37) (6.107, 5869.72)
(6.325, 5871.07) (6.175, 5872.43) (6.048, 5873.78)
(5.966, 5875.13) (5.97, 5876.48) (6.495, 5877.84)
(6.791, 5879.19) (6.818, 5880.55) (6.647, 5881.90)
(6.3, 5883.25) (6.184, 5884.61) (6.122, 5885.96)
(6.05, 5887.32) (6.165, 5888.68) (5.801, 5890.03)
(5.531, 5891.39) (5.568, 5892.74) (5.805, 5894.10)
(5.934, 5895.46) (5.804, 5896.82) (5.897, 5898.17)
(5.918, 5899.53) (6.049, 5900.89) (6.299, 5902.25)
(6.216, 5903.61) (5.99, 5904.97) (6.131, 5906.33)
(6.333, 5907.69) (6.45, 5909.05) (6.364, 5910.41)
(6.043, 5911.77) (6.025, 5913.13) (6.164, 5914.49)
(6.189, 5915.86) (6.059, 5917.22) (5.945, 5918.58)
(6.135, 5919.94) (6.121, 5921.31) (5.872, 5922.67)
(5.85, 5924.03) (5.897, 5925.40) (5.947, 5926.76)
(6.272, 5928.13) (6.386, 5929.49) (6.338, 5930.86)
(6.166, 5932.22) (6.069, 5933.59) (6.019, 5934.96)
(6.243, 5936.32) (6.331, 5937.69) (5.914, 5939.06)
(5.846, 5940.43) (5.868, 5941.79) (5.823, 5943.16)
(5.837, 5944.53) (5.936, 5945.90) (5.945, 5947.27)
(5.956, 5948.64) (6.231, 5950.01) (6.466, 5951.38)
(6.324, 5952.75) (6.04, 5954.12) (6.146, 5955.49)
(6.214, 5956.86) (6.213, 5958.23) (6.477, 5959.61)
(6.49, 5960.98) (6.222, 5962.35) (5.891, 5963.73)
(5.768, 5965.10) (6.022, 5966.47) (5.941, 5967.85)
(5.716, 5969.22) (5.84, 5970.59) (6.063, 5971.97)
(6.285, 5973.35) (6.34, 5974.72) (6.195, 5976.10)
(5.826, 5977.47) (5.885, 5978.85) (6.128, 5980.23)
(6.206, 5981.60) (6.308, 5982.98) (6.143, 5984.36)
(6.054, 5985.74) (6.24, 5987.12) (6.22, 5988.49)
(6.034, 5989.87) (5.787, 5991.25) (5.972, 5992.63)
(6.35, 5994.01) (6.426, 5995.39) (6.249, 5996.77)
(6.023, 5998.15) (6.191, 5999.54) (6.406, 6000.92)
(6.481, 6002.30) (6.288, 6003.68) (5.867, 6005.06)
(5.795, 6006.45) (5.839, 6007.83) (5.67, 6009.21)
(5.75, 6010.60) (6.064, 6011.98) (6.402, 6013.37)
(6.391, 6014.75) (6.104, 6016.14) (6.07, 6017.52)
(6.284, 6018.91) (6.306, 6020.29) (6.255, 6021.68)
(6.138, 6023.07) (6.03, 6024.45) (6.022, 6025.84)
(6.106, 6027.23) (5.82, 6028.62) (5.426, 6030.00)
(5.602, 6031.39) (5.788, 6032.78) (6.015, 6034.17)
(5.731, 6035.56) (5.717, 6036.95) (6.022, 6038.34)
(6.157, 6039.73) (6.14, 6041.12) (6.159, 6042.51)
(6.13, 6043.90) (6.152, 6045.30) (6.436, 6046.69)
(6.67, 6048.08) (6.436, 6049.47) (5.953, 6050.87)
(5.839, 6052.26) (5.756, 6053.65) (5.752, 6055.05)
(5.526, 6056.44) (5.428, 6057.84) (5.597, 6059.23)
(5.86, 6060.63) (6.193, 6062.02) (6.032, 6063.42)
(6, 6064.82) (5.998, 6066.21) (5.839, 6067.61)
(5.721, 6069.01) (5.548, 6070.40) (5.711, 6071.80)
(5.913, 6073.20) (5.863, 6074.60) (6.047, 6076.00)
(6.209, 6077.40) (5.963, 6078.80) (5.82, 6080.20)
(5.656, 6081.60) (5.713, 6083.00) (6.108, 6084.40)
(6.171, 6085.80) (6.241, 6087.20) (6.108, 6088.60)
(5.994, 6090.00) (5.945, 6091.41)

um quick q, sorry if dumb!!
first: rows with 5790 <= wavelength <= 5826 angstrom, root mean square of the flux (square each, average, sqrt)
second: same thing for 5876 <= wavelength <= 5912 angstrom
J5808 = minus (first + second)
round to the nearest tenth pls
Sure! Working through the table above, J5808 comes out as -12.3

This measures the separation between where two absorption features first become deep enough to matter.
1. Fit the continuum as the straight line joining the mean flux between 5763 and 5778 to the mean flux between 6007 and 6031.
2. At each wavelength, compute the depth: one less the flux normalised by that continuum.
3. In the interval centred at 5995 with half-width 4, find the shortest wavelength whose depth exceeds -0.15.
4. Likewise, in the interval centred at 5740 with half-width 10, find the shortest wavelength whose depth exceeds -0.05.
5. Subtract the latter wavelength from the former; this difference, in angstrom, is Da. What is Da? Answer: 241.9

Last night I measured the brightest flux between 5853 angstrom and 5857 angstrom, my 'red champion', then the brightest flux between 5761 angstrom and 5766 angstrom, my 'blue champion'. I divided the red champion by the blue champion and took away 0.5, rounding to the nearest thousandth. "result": 0.541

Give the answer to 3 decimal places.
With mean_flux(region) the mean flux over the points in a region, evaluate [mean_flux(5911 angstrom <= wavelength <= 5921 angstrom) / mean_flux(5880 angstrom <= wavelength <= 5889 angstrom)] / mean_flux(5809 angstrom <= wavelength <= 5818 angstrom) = 0.155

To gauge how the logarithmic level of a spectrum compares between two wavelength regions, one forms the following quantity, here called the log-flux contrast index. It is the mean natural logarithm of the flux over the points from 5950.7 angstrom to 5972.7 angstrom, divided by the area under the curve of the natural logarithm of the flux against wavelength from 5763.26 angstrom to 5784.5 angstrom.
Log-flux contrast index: 0.054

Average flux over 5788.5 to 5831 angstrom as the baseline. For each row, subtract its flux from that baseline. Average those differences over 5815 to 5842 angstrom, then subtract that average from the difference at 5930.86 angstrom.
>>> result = -0.25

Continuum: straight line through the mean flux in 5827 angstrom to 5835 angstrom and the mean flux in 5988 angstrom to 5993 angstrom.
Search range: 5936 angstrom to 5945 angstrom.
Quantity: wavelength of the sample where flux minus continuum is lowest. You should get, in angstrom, 5943.16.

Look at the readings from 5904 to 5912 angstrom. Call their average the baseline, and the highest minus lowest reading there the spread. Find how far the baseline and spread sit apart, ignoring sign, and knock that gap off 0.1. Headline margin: -5.7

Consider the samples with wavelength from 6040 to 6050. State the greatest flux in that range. 6.67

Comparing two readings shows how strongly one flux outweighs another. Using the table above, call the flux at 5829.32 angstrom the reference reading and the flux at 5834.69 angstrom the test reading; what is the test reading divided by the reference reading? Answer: 1.00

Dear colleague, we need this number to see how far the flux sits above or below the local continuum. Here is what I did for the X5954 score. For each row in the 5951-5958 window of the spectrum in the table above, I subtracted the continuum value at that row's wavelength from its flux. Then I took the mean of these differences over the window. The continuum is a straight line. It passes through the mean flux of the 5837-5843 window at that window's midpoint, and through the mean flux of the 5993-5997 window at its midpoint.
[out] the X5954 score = 0.1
